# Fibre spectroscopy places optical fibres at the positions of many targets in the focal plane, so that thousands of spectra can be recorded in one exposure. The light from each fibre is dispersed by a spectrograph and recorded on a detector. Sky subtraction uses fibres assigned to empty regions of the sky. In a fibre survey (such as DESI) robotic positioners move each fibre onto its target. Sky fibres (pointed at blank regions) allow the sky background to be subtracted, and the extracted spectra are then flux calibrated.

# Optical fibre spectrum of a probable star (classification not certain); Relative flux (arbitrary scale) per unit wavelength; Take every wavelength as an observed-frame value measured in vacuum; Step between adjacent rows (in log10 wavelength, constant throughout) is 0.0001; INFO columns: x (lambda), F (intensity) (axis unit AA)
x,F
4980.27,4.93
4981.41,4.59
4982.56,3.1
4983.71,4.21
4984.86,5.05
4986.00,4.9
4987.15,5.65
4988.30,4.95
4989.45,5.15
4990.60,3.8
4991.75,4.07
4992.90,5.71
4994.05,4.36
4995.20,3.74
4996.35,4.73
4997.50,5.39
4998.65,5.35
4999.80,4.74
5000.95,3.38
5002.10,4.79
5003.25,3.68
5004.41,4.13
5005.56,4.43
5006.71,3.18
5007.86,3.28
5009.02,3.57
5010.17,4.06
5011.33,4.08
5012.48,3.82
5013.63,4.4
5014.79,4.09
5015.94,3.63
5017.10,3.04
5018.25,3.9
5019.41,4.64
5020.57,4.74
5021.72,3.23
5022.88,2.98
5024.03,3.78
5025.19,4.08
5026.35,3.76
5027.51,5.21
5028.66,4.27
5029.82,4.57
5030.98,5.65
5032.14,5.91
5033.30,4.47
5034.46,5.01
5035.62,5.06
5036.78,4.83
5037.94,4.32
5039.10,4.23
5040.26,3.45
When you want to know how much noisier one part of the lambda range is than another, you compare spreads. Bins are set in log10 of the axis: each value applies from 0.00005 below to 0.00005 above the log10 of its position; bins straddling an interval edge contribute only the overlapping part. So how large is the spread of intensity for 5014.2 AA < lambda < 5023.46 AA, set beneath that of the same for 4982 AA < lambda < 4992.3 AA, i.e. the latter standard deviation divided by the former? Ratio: 1.2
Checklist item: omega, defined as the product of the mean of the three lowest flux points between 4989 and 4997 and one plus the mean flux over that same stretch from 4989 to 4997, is 21.3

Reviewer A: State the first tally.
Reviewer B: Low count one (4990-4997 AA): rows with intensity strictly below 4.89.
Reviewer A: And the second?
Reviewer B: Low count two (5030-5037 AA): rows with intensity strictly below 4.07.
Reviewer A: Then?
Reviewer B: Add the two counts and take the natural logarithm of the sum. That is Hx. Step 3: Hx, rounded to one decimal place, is 1.6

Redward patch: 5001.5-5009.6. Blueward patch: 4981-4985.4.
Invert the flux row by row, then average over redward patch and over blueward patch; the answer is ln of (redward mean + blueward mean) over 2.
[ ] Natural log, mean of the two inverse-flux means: -1.37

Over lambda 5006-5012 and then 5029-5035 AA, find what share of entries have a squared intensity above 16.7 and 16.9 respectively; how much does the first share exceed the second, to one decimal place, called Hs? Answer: -1.0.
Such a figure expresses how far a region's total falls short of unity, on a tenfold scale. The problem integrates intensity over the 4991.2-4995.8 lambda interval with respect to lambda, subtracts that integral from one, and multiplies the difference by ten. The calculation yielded -196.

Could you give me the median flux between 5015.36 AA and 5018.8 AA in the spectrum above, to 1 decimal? 3.6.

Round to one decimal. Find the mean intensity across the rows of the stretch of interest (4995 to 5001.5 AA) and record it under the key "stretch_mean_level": 4.6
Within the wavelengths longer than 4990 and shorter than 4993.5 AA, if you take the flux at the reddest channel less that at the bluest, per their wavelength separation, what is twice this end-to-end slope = 1.7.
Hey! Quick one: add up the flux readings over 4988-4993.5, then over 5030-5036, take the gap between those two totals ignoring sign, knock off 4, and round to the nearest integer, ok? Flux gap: -2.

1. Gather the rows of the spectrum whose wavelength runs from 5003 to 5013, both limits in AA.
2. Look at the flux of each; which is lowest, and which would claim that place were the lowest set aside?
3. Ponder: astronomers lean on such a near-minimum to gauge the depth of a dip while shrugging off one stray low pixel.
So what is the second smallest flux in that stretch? 3.28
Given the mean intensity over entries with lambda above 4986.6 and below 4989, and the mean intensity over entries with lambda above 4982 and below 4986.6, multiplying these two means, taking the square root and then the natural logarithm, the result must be 1.56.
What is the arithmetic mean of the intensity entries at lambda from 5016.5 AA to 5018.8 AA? 3.5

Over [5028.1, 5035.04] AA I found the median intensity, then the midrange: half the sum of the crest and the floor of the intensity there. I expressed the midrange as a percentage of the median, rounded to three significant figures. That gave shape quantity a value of 106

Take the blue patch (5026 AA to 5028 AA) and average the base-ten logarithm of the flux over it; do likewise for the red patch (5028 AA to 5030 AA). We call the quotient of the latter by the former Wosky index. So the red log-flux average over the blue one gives 1.00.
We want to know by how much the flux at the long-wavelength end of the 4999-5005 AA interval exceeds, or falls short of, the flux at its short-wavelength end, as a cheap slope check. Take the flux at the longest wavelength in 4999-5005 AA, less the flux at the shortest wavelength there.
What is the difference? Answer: -0.61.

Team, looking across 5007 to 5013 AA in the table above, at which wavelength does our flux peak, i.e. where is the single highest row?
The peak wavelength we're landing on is 5011.33 AA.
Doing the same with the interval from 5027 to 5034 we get 5032.14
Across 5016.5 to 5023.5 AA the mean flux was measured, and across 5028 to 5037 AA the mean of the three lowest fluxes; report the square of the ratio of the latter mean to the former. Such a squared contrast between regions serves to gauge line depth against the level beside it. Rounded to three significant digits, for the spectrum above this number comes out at 1.40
